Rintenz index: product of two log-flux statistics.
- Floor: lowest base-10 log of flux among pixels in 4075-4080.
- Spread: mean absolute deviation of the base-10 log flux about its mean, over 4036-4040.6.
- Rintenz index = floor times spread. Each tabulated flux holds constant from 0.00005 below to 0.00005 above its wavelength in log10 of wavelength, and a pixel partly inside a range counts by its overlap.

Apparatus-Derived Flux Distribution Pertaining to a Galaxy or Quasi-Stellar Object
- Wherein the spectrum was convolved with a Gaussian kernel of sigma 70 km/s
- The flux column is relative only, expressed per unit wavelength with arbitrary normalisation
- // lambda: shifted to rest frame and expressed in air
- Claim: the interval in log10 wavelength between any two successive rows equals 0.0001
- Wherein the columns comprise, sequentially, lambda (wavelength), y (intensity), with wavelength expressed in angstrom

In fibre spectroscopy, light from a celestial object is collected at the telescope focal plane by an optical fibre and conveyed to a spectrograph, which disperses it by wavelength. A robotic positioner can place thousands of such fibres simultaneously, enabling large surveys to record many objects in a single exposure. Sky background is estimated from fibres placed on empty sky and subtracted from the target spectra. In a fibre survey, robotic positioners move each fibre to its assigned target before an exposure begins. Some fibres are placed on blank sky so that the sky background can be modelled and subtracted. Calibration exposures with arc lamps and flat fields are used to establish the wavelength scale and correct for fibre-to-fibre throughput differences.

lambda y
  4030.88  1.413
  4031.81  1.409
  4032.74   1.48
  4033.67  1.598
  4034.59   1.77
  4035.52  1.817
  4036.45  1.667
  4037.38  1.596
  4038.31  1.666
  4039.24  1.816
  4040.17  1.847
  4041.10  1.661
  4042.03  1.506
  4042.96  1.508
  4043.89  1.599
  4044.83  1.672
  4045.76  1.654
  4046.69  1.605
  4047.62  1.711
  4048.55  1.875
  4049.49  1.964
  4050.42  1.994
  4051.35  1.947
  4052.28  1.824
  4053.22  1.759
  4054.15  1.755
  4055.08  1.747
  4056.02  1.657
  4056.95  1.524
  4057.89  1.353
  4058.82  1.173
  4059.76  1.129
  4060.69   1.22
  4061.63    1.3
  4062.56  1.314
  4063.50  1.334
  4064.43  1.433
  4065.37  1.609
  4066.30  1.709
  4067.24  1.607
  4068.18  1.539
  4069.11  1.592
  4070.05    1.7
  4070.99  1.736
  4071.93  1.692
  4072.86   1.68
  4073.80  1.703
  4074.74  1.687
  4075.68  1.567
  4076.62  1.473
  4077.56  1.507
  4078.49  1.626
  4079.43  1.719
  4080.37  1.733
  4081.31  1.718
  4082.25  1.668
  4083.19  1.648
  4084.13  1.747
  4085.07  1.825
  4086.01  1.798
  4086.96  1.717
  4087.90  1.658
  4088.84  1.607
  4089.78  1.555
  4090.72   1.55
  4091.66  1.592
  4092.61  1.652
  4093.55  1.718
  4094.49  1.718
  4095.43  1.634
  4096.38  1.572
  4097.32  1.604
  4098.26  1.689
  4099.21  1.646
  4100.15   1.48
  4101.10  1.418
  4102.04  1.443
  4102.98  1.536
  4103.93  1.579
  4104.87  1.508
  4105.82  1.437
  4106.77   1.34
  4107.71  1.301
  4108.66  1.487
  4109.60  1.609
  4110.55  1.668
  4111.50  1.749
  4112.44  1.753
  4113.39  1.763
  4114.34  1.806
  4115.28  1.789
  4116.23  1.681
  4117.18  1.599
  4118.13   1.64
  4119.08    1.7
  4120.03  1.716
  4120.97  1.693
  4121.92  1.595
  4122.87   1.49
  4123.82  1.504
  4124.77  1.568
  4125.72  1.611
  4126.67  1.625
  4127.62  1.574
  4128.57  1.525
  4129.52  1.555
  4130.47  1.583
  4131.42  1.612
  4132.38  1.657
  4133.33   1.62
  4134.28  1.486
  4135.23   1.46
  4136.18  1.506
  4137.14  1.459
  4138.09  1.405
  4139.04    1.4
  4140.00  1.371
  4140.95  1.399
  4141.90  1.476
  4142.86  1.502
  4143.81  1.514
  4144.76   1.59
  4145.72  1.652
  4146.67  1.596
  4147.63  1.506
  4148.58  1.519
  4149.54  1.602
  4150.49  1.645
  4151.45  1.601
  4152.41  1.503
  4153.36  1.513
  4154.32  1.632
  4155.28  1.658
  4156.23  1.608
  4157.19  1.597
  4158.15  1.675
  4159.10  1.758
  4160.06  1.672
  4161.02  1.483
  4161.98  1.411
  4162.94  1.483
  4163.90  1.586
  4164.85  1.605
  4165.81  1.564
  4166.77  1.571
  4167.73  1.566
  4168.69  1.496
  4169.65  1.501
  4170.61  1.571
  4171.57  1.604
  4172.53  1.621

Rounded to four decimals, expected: 0.0038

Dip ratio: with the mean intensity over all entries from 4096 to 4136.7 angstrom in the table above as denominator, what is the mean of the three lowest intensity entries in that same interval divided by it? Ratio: 0.853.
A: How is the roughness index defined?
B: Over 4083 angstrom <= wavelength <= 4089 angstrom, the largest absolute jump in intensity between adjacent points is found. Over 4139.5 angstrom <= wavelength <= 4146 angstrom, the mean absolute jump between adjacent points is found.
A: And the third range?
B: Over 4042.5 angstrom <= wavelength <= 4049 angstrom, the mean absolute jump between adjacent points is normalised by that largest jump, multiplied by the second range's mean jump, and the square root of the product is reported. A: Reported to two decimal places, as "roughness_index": 0.20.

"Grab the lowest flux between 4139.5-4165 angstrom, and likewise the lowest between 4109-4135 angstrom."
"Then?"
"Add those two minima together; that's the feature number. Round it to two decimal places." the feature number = 2.86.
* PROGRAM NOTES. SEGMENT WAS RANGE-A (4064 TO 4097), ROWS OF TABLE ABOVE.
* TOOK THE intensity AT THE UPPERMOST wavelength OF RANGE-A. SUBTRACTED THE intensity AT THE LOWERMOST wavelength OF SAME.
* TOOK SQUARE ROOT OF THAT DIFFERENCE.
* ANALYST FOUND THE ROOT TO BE 0.37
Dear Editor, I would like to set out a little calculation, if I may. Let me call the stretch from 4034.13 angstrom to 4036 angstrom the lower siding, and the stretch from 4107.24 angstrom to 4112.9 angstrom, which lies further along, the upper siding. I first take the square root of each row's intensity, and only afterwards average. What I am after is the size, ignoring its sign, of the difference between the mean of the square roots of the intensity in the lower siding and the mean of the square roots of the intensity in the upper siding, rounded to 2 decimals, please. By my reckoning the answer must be 0.08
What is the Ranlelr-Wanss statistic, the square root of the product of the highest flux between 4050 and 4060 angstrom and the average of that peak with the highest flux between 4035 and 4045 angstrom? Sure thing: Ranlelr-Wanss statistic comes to 1.96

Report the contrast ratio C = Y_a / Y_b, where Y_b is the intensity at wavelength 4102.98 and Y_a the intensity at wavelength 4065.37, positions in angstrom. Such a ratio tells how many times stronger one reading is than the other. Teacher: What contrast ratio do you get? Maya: 1.05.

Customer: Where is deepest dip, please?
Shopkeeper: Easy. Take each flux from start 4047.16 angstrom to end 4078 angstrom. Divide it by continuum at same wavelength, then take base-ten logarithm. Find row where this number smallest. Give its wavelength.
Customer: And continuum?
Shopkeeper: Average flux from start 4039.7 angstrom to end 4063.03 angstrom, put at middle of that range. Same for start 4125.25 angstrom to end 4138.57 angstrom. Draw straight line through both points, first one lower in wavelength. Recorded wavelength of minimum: 4059.76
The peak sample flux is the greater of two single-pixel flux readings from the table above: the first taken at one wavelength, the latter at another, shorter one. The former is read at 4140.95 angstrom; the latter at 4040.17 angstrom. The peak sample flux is 1.85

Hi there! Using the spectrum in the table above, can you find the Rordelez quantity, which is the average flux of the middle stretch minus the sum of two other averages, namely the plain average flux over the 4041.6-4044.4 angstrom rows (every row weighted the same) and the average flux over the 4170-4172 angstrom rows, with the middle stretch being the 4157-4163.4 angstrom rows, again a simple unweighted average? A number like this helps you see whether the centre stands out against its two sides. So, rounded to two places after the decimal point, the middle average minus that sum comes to -1.54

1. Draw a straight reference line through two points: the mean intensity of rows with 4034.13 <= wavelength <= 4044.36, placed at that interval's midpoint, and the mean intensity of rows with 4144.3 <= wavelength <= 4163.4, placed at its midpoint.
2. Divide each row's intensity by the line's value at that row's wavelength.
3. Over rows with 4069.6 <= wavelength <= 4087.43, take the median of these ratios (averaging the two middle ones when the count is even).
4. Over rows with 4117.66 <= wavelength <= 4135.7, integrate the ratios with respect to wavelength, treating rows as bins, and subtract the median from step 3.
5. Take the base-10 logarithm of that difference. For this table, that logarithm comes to 1.23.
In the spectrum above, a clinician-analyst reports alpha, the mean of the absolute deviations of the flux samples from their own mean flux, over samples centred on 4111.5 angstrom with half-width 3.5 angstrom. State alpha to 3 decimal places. 0.088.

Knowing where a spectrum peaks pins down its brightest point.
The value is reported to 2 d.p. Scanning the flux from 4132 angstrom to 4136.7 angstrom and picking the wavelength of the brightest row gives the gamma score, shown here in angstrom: 4132.38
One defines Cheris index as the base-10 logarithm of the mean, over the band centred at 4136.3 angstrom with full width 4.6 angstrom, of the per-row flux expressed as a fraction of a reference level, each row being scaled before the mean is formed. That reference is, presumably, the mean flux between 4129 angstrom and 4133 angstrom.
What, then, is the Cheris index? -0.039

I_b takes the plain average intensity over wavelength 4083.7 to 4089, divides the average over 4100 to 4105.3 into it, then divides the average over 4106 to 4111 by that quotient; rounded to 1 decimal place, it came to 1.3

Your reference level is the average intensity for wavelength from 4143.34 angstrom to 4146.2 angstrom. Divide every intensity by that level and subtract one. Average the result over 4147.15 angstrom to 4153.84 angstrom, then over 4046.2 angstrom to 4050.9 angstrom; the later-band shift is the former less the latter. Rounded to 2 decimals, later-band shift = -0.17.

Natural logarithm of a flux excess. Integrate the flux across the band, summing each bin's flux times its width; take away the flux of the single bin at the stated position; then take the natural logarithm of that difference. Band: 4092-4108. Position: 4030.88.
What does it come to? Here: 3.15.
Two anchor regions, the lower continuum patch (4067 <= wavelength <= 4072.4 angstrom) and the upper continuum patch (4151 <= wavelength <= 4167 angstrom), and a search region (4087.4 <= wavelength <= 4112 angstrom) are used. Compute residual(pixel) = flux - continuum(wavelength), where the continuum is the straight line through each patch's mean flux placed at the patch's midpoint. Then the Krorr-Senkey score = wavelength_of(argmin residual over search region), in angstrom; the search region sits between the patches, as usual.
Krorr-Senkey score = 4107.71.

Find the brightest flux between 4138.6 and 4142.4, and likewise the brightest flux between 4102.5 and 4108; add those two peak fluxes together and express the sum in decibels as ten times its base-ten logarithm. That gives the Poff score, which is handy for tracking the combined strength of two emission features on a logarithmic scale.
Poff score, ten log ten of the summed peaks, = 4.85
